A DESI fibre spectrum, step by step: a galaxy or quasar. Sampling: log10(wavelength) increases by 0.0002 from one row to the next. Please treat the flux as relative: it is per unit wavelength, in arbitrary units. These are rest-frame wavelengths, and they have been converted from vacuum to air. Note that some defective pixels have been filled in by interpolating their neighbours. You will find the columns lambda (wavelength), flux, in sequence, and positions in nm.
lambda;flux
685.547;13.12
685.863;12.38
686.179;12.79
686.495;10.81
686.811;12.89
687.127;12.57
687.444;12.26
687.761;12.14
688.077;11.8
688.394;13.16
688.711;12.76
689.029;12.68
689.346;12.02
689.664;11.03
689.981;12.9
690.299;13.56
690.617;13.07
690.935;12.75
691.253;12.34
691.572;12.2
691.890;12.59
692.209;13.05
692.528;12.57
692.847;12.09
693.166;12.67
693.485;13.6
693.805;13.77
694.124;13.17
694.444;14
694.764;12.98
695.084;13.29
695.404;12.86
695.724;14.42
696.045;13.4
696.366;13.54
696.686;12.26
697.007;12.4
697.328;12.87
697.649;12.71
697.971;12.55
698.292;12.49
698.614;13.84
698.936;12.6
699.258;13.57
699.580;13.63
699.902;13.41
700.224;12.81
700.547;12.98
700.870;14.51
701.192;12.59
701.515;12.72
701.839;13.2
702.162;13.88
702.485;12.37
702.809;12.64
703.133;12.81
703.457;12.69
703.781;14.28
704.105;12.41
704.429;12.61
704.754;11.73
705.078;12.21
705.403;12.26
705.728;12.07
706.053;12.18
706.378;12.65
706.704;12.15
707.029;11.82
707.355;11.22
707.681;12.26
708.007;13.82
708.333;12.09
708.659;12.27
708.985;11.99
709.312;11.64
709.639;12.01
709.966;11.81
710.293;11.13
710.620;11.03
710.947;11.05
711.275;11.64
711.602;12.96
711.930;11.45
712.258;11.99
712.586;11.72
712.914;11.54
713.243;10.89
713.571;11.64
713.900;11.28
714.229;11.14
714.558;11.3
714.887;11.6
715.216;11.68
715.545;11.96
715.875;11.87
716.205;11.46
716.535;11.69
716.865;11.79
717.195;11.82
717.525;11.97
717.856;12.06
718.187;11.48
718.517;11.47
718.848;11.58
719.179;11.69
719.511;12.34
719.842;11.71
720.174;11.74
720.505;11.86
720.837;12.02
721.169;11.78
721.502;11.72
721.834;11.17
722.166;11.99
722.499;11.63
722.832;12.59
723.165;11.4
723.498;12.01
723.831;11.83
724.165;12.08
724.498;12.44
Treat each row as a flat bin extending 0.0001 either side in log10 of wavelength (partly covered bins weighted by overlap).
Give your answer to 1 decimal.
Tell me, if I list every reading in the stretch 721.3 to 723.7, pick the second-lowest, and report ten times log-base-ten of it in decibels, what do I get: 10.6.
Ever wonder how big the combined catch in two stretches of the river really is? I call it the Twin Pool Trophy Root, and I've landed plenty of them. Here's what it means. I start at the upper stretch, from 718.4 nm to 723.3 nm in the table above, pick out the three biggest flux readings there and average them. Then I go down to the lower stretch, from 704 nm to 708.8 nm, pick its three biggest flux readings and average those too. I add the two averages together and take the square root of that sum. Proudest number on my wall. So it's 5.03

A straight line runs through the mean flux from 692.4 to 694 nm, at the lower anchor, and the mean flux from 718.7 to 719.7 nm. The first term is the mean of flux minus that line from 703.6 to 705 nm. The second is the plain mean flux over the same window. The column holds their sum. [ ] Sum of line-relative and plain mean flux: 13.0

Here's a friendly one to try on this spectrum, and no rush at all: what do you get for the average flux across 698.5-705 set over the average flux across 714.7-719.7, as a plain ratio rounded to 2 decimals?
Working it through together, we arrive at 1.11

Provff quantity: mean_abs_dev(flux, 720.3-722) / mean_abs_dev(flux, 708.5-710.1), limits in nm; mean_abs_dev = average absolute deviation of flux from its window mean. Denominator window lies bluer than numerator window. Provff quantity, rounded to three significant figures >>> 1.23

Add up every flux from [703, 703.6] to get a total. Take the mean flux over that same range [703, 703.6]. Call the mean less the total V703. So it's -12.8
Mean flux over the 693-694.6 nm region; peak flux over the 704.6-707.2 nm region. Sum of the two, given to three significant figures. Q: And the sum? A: 26.1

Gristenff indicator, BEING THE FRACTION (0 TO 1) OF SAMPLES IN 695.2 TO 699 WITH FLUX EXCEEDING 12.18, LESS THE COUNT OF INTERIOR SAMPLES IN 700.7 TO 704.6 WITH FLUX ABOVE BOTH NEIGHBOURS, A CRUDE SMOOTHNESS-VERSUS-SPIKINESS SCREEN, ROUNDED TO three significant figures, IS -2.00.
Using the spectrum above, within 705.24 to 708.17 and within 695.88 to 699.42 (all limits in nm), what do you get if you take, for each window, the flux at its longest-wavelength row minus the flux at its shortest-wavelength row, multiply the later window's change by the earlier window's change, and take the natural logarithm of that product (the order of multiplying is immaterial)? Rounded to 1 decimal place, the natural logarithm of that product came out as -1.3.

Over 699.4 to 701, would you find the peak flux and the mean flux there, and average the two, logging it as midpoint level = 14.0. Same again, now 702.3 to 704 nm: 13.6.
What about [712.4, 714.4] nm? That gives 11.5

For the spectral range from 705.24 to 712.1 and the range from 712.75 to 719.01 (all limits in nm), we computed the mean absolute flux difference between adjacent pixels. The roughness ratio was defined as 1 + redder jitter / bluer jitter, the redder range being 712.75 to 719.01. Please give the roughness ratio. 1.41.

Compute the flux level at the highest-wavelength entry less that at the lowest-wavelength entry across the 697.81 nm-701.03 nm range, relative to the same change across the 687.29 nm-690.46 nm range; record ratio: 1.5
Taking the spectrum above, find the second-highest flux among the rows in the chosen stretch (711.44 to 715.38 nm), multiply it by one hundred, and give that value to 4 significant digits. 1199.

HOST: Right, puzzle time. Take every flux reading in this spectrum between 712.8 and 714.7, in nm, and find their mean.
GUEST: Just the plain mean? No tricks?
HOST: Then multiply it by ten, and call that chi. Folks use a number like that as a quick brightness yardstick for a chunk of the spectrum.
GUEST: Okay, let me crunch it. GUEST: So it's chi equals 113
